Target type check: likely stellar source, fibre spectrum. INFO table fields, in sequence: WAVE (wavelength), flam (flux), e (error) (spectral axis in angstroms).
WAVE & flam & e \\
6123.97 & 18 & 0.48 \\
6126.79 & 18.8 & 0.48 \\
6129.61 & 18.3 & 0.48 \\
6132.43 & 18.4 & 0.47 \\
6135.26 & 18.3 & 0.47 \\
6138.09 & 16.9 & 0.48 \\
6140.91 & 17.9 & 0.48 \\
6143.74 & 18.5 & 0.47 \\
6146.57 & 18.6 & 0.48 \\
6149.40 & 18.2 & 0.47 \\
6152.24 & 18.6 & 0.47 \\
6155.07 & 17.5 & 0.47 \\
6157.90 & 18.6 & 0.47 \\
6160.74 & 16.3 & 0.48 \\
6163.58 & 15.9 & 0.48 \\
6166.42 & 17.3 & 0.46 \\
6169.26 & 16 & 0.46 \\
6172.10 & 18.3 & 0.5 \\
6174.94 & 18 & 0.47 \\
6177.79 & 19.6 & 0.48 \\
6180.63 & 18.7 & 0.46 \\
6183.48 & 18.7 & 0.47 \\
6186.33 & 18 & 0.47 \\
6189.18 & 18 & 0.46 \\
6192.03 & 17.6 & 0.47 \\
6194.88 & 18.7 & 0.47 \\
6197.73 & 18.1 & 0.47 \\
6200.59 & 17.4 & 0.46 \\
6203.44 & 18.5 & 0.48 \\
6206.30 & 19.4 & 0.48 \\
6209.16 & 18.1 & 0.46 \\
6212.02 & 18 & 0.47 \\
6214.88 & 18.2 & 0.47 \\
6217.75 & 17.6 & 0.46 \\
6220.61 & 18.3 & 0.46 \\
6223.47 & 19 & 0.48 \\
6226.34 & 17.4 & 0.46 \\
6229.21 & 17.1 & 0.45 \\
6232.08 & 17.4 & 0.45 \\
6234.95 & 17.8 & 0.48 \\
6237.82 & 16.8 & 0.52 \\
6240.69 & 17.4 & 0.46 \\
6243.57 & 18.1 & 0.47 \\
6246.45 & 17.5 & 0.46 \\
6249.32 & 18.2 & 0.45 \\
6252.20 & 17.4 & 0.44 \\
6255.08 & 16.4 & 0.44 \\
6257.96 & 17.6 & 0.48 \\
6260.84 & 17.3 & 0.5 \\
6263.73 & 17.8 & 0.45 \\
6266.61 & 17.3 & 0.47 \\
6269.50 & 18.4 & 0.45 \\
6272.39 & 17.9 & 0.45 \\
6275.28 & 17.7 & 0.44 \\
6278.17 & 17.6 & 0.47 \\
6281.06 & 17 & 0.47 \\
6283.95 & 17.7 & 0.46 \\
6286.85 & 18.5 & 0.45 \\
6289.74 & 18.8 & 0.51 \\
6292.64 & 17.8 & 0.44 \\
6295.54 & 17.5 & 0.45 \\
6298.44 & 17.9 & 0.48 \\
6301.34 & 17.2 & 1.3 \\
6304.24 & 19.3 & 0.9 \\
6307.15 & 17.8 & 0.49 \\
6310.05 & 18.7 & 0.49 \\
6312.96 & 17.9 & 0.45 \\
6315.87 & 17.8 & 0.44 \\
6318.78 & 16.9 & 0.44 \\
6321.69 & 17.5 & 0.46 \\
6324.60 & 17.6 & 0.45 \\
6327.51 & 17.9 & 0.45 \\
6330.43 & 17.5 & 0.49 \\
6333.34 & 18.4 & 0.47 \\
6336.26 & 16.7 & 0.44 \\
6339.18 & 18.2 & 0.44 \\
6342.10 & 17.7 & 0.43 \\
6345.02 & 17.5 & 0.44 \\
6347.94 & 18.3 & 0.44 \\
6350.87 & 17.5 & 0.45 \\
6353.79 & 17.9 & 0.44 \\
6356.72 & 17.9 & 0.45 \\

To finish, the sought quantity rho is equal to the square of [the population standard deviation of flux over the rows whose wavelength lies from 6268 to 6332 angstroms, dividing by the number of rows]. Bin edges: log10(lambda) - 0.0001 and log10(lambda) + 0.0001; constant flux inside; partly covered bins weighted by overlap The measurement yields 0.32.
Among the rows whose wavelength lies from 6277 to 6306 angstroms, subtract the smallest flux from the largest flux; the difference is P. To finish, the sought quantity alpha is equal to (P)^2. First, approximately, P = 2.30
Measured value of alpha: 5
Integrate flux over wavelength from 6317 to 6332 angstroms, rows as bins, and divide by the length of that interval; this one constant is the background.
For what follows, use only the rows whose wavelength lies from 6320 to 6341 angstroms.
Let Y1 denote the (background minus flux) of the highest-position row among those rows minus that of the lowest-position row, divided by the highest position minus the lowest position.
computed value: -0.040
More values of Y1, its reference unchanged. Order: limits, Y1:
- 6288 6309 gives 0.057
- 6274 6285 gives 0.000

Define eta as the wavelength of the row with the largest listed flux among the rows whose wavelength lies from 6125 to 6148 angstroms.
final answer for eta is 6126.79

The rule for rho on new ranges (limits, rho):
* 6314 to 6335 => 0.18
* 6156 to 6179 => 1.60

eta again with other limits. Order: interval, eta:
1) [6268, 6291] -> 6289.74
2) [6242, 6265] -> 6249.32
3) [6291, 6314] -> 6304.24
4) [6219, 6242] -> 6223.47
